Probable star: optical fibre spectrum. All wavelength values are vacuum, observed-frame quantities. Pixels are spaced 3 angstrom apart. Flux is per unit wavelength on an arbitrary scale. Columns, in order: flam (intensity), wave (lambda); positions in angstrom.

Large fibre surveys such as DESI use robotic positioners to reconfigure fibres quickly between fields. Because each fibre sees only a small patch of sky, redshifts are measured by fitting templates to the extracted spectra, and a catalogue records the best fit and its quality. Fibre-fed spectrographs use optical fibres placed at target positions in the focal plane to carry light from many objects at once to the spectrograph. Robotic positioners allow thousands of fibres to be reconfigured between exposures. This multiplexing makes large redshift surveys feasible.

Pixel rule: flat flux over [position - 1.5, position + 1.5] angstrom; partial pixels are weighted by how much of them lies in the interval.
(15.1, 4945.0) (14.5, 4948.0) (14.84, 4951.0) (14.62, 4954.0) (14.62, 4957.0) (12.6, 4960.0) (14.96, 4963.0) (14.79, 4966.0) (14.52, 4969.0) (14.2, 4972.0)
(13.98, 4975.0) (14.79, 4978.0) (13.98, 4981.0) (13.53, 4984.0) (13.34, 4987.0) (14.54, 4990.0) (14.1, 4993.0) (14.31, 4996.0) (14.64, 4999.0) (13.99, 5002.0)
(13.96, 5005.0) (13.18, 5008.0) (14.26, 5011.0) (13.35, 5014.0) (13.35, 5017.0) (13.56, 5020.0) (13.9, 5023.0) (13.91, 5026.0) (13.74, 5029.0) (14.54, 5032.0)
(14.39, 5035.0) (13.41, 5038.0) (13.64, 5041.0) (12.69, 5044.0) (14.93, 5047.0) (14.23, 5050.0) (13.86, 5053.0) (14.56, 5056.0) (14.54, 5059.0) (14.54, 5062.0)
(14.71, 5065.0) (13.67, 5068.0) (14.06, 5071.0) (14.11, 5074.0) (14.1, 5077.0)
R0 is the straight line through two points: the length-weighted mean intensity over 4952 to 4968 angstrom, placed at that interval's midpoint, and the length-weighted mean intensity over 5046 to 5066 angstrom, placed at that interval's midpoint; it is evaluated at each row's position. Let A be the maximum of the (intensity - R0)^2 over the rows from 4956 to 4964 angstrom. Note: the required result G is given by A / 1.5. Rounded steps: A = 3.0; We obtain 2.02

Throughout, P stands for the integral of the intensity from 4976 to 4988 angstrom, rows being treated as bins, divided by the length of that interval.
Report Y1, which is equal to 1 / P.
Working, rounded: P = 13.9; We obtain 0.0718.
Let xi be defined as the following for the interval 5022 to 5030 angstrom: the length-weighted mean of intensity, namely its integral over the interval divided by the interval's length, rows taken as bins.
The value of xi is 13.9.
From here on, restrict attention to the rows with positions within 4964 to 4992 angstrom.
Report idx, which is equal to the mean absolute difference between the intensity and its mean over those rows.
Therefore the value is 0.42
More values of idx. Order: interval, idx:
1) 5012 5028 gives 0.23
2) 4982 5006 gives 0.35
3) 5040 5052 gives 0.71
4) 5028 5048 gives 0.61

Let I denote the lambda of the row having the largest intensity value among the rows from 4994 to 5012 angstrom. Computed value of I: 4999.0 angstrom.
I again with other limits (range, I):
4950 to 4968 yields 4963.0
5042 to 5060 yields 5047.0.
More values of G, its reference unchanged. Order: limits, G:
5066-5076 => 0.44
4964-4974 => 0.13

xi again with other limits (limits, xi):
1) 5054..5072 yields 14.3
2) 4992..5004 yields 14.3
